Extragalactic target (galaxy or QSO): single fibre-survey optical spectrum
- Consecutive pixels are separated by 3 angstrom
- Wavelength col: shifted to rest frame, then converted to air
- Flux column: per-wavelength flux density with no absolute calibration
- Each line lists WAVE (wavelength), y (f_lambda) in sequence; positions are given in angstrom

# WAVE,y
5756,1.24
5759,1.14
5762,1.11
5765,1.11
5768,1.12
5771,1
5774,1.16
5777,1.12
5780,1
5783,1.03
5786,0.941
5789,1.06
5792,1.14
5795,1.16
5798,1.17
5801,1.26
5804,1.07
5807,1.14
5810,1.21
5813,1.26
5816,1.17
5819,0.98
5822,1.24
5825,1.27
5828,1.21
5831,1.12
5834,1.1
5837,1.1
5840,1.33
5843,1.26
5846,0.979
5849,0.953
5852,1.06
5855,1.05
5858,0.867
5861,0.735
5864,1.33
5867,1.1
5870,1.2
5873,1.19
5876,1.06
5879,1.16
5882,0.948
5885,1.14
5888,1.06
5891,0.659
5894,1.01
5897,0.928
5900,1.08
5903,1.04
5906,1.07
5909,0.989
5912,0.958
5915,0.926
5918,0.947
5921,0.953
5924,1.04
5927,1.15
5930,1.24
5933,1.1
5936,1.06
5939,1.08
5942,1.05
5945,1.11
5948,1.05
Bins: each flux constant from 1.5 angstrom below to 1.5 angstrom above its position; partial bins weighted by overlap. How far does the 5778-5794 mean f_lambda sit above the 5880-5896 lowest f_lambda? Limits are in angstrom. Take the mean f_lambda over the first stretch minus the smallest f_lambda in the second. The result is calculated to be 0.38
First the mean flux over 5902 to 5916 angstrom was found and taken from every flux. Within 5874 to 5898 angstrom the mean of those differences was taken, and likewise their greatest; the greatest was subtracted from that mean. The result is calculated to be -0.16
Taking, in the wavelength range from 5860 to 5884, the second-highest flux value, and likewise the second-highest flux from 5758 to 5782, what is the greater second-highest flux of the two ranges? 1.20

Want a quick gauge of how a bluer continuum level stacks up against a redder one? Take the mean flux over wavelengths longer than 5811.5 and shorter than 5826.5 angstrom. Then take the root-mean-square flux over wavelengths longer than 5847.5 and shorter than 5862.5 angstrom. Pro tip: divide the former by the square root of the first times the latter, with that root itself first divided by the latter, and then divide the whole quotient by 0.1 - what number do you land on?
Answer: 10.6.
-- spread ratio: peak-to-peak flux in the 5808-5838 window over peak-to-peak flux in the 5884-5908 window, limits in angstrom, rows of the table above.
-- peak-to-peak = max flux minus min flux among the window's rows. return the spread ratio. 0.60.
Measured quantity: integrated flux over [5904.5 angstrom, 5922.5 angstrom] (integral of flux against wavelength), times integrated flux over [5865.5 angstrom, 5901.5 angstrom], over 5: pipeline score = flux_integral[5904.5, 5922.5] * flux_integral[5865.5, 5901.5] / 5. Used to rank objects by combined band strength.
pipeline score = 132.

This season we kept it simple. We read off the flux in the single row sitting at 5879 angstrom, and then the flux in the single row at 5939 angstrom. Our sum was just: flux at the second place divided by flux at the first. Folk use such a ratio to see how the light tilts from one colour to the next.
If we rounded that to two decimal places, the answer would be 0.93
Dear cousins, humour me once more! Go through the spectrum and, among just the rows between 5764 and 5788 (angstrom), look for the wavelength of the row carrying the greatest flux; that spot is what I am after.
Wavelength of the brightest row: 5774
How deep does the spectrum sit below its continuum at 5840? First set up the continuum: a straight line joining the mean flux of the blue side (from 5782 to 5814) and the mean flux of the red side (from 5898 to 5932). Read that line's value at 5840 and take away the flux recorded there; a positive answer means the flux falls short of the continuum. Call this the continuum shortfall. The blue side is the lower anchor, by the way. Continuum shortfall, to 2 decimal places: -0.23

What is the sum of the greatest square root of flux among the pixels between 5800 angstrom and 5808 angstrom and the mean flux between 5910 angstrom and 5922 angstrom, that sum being 2.07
